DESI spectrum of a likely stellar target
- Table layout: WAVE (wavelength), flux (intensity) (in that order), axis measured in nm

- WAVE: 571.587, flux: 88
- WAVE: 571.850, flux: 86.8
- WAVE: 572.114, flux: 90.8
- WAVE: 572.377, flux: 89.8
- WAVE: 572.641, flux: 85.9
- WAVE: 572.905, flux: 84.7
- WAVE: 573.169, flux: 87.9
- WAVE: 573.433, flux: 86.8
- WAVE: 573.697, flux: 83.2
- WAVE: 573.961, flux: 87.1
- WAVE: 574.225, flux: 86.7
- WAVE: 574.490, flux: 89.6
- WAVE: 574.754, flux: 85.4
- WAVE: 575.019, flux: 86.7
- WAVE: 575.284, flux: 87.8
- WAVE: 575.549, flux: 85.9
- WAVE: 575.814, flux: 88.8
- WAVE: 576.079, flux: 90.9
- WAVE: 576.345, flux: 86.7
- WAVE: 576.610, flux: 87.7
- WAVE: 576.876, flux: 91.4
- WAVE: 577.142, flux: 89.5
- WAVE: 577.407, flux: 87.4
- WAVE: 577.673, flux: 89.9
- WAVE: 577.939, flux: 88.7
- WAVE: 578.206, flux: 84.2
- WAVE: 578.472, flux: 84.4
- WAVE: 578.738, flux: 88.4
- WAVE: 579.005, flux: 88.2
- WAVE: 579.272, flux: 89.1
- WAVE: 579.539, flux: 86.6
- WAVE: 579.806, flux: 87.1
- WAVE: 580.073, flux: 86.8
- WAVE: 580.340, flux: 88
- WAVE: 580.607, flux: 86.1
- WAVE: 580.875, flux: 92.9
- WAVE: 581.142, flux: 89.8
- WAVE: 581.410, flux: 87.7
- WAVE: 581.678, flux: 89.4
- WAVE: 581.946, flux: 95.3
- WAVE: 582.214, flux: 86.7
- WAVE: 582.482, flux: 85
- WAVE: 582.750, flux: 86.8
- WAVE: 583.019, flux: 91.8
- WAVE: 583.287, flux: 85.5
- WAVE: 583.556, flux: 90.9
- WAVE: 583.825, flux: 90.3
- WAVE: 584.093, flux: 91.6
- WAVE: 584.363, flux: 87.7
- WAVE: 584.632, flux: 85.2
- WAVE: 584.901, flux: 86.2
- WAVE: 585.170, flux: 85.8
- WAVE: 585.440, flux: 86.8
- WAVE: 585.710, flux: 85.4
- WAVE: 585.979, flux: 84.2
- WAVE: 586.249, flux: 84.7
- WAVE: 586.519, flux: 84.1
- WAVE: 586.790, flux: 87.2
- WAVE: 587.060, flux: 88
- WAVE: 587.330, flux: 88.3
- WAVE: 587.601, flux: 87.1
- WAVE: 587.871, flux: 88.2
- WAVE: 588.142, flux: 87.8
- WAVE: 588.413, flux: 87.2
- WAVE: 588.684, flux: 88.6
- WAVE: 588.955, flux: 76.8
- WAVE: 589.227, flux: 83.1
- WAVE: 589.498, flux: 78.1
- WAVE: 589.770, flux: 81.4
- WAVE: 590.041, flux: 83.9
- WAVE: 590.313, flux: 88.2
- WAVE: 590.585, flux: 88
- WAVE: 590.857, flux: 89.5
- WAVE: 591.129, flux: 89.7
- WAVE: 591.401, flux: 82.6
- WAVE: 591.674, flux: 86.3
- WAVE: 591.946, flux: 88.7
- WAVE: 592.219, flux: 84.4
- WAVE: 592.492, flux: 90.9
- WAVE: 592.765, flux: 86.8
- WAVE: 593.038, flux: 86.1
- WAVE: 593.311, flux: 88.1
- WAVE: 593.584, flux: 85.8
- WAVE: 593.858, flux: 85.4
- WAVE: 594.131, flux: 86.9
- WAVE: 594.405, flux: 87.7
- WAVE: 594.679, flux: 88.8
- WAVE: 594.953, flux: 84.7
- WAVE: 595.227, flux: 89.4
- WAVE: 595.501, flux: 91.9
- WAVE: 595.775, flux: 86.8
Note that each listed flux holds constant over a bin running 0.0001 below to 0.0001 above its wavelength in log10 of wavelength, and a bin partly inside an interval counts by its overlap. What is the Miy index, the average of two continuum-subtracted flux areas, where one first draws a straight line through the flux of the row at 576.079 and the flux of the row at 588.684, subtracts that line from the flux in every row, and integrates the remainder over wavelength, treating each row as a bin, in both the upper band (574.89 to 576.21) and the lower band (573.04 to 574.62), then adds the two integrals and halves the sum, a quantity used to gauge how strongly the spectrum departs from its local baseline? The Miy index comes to -5.5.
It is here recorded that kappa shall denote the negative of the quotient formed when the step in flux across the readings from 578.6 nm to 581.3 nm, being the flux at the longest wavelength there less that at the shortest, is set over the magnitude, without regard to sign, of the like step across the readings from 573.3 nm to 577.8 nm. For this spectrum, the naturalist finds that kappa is 0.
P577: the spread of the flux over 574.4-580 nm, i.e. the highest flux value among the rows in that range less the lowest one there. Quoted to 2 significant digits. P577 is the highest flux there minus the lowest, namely 7.2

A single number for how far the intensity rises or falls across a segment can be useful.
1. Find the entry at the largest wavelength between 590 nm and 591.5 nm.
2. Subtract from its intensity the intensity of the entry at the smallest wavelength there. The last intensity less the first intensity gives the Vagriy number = -1.3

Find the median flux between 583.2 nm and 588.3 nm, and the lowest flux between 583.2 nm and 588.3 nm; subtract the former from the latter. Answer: -3.0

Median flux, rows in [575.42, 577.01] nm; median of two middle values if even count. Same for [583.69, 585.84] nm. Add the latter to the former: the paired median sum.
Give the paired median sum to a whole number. 175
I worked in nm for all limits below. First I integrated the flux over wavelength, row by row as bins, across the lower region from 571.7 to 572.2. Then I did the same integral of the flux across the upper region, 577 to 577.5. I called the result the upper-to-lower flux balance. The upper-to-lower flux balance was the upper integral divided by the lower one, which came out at 1.0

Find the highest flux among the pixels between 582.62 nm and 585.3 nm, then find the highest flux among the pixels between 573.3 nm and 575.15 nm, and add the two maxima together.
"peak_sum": 181.4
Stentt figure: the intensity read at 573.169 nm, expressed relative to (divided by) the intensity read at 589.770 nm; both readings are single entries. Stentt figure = 1.08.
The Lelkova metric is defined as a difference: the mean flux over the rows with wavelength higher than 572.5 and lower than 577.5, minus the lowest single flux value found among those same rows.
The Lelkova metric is 4.2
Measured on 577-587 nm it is 3.6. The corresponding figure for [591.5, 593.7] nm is 2.7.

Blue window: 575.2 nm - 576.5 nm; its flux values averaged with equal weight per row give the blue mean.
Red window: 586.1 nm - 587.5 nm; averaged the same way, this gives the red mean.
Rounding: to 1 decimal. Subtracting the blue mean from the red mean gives -1.6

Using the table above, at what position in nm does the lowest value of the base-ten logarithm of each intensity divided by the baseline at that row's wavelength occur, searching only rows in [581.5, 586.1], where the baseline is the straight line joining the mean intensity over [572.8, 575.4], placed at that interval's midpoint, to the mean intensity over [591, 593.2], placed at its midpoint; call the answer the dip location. 585.979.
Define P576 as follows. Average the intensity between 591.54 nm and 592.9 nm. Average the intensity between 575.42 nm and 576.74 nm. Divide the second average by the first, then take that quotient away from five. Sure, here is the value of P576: 3.99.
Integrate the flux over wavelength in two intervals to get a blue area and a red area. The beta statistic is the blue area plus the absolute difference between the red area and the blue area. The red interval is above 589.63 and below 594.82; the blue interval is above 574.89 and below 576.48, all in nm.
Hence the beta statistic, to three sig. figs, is 450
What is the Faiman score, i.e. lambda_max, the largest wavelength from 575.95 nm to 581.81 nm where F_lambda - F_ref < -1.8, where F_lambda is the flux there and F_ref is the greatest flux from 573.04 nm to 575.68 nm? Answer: 581.410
